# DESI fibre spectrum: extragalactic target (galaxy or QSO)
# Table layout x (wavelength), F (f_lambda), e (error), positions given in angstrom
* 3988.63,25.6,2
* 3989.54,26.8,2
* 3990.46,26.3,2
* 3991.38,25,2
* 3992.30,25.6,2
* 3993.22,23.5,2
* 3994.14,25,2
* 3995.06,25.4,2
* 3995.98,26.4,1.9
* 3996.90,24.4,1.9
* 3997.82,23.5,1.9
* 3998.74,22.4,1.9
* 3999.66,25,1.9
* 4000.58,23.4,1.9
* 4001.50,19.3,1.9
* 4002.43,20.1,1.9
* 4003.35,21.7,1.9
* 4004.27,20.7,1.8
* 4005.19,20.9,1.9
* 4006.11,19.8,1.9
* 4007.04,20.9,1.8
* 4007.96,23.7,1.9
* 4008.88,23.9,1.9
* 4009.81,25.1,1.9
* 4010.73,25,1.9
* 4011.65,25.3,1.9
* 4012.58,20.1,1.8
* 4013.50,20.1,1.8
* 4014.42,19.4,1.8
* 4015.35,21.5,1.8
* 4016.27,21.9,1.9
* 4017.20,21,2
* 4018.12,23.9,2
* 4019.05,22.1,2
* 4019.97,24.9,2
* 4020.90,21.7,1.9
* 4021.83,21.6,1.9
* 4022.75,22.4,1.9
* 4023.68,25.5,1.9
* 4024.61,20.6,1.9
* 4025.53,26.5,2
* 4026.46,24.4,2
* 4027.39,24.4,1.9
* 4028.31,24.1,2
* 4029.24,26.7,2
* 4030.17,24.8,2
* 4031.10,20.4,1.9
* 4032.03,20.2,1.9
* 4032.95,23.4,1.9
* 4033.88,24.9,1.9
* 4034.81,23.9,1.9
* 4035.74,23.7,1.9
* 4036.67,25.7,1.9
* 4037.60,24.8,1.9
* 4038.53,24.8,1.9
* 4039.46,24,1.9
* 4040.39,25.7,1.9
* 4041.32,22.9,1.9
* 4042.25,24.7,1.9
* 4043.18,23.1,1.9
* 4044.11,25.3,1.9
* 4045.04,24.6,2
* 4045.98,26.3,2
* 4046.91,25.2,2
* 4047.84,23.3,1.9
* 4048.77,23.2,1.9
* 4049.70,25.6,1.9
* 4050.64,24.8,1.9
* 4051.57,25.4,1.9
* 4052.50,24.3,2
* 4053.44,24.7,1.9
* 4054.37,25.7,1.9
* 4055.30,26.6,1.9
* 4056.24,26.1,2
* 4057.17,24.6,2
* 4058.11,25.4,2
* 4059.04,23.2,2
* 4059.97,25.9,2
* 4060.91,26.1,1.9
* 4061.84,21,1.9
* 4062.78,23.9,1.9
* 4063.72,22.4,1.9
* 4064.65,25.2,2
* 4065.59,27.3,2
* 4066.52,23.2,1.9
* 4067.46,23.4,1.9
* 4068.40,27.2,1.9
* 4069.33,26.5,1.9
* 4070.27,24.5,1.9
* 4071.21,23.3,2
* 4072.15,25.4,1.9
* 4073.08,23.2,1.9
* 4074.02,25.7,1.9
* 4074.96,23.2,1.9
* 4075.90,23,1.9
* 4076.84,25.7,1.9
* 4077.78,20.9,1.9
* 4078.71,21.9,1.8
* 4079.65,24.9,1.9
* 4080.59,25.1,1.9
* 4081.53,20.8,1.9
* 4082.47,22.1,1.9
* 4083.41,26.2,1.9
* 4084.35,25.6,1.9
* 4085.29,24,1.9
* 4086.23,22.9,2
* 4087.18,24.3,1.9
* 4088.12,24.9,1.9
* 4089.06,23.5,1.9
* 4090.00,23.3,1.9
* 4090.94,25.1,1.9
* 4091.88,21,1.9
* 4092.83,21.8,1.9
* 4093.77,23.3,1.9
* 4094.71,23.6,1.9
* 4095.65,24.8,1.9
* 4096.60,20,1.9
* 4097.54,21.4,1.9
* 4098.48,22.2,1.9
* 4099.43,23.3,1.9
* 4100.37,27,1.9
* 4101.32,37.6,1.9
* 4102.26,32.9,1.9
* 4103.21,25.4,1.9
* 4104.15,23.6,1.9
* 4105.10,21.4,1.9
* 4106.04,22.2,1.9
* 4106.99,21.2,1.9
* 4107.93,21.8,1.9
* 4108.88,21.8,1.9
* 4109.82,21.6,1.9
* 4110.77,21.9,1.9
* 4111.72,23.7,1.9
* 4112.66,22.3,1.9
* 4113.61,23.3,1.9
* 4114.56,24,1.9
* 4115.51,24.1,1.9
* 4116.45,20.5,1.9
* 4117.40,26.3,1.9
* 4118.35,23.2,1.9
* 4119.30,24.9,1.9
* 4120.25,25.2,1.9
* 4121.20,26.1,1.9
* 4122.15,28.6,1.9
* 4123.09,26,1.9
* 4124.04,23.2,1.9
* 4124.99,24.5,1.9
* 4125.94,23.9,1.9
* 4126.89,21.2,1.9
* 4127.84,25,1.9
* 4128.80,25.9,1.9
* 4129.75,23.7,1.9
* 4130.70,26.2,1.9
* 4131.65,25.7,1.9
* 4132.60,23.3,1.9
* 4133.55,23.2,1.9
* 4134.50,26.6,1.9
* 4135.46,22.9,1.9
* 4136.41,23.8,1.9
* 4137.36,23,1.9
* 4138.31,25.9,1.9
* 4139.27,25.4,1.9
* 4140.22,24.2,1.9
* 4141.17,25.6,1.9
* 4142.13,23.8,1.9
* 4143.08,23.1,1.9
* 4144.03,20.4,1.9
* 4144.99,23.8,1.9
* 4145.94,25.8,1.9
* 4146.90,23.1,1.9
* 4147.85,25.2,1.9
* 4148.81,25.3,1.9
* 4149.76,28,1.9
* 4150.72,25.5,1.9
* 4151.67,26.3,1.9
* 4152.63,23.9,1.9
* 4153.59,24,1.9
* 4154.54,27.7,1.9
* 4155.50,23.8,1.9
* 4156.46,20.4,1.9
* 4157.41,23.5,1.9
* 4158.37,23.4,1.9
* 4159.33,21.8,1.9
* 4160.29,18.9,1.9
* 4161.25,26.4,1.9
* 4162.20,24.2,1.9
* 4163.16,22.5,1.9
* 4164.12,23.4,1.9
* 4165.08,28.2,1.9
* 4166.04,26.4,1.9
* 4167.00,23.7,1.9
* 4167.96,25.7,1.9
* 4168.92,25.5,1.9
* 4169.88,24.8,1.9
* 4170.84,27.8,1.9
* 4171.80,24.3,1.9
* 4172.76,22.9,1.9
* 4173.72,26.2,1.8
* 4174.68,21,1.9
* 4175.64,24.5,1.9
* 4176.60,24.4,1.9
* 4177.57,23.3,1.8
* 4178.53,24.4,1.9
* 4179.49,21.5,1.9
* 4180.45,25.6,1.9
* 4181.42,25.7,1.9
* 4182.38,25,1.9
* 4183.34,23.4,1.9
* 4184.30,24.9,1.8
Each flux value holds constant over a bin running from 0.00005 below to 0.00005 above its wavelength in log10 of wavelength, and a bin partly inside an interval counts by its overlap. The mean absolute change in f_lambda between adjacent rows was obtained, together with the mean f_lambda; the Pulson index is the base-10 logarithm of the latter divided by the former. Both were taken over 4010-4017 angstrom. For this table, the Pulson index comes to 1.18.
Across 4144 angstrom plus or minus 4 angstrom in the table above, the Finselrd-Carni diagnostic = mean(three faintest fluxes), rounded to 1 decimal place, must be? 22.2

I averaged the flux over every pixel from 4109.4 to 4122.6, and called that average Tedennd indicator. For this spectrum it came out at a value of 24.0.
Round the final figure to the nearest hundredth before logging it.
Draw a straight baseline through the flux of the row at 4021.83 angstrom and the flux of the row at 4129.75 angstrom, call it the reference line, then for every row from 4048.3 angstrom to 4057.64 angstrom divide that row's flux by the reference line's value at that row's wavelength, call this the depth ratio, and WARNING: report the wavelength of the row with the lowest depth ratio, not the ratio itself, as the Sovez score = 4048.77 angstrom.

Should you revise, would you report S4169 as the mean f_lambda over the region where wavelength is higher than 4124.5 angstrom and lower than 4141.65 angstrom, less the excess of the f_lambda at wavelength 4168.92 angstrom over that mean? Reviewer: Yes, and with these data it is 23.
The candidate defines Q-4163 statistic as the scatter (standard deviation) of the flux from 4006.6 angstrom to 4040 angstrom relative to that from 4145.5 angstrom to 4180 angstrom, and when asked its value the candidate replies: 1.0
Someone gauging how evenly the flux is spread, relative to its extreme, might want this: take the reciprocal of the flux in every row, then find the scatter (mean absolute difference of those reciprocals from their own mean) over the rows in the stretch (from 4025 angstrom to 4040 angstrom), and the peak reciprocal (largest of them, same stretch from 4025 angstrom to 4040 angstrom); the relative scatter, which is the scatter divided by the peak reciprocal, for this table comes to 0.044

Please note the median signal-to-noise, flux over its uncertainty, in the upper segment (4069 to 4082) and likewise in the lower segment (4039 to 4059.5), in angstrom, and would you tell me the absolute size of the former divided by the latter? 0.98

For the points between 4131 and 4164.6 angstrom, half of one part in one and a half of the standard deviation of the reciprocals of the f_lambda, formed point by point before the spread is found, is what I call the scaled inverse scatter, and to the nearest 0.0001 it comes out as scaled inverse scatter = 0.0012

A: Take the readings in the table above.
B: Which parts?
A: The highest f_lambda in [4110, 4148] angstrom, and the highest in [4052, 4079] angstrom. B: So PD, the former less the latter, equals 1.3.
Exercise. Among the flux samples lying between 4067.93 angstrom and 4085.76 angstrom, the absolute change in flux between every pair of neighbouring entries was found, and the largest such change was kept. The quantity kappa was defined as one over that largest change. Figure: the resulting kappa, 0.208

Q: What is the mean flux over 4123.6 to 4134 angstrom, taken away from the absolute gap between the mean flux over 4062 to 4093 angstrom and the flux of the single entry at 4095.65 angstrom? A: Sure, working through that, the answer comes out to -23.3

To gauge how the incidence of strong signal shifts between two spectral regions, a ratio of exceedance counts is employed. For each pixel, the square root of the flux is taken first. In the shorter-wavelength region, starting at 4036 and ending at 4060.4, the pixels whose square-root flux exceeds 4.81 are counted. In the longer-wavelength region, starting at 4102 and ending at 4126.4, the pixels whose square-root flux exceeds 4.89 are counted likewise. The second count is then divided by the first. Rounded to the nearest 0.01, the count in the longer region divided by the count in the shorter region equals 0.46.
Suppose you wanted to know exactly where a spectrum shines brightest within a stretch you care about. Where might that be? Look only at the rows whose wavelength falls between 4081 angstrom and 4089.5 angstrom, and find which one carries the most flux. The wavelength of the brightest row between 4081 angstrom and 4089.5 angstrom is 4083.41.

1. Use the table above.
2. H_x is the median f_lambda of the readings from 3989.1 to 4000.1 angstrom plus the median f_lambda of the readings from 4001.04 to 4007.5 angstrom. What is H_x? 45.7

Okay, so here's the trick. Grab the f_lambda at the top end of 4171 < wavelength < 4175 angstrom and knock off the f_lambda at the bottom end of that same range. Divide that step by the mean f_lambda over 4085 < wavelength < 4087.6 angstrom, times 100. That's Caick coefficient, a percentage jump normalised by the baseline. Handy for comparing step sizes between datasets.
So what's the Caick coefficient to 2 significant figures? -14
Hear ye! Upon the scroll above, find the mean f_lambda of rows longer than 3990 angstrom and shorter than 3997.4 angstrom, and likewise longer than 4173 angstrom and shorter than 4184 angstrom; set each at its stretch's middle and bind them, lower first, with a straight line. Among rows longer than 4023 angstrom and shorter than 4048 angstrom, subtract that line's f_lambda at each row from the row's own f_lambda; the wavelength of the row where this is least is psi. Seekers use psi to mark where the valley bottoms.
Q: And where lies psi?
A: 4032.03 angstrom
